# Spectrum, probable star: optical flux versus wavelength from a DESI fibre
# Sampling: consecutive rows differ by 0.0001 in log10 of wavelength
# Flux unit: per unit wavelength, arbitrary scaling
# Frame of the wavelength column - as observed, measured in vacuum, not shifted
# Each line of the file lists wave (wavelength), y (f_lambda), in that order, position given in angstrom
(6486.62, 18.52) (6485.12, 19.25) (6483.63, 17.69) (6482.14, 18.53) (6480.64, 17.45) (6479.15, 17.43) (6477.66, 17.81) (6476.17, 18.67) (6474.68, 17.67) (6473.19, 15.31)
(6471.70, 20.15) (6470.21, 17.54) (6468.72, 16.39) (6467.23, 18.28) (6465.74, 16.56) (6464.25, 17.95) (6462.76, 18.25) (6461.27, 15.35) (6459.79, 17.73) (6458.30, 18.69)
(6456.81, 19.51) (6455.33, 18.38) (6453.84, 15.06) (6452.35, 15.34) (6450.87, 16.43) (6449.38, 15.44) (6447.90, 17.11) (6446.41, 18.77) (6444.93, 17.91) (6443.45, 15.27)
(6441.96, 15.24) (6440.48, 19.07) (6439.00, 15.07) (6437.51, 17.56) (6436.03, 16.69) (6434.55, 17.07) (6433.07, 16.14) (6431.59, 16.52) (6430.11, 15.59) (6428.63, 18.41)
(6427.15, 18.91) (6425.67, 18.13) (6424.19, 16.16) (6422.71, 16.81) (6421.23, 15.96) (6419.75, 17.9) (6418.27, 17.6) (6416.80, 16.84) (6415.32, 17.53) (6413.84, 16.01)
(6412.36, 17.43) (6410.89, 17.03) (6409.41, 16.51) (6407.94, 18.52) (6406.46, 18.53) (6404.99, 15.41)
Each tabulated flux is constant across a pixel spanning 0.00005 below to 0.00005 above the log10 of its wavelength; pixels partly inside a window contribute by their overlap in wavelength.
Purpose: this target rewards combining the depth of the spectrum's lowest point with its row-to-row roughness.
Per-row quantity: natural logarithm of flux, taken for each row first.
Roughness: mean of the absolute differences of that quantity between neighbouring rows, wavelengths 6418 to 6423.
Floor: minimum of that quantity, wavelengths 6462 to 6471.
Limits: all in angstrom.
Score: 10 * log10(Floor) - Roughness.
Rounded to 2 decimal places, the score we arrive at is 4.41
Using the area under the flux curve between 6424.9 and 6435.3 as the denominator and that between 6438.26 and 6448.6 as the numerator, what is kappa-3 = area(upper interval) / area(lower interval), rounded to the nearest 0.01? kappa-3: 0.98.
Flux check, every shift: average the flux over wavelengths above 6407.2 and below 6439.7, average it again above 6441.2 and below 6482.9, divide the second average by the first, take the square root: 1.01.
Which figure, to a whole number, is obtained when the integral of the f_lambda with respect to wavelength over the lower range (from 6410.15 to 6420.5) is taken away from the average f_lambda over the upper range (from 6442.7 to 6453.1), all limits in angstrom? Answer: -161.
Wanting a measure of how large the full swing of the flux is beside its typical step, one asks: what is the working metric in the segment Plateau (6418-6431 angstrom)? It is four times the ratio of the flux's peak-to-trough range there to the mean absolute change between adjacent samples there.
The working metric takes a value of 11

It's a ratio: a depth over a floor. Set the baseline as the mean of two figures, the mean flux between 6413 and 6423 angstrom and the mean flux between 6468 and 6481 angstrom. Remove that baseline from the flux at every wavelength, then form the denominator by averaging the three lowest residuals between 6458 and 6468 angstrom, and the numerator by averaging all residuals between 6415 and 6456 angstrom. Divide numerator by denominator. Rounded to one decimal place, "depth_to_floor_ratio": 0.5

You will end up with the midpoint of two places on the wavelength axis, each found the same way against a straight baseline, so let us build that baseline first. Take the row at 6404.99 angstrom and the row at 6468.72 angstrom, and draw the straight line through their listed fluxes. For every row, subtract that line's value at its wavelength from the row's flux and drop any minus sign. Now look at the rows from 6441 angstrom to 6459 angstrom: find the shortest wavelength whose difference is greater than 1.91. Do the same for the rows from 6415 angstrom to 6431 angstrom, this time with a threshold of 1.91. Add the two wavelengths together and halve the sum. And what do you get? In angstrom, 6430.9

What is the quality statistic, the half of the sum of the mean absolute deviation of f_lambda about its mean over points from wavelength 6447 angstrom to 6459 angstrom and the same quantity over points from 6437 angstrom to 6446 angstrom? 1.5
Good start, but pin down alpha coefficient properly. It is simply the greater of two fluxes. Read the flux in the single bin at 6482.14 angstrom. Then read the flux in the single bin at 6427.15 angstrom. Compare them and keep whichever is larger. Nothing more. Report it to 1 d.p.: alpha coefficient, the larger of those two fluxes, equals 18.9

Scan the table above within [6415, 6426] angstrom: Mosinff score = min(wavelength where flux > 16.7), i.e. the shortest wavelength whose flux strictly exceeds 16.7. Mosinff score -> 6415.32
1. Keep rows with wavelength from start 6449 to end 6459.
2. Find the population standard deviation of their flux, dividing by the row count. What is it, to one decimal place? 1.7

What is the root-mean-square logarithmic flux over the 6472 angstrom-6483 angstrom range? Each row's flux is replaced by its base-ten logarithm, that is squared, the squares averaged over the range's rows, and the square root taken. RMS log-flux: 1.244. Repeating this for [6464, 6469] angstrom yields 1.238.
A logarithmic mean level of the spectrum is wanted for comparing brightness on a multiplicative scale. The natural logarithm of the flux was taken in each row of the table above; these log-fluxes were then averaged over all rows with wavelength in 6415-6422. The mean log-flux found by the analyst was 2.84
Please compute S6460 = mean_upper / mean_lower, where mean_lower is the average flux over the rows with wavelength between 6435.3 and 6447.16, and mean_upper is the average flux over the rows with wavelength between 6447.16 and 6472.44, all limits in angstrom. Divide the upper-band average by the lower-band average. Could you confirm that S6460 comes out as 1.02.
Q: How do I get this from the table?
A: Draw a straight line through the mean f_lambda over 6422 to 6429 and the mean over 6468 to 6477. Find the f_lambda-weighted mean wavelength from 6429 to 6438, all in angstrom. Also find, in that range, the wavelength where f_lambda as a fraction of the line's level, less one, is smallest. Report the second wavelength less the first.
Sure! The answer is -3.8 angstrom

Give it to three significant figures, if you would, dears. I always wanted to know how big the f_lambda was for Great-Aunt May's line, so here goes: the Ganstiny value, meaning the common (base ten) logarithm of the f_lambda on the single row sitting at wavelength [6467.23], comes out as 1.26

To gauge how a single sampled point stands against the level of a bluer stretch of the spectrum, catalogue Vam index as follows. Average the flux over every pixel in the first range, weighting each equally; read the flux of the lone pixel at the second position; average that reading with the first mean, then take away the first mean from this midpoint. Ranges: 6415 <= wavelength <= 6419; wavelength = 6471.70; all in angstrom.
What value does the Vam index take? 1.4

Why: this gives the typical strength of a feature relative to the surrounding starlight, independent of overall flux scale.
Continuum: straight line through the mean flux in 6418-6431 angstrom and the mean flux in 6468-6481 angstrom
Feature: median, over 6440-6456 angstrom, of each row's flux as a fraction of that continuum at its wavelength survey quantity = 0.942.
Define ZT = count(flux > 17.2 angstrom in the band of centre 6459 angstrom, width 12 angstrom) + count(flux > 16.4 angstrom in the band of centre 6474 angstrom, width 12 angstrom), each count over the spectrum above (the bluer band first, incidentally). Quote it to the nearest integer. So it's 12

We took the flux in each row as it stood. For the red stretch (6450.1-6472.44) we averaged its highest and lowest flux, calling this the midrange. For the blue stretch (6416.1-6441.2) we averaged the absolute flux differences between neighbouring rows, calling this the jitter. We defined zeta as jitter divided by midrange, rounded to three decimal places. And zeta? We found 0.073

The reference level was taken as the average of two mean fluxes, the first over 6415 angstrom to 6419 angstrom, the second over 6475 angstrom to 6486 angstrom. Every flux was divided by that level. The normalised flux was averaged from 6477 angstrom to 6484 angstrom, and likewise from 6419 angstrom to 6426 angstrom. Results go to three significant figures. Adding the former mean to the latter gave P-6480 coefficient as 1.96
